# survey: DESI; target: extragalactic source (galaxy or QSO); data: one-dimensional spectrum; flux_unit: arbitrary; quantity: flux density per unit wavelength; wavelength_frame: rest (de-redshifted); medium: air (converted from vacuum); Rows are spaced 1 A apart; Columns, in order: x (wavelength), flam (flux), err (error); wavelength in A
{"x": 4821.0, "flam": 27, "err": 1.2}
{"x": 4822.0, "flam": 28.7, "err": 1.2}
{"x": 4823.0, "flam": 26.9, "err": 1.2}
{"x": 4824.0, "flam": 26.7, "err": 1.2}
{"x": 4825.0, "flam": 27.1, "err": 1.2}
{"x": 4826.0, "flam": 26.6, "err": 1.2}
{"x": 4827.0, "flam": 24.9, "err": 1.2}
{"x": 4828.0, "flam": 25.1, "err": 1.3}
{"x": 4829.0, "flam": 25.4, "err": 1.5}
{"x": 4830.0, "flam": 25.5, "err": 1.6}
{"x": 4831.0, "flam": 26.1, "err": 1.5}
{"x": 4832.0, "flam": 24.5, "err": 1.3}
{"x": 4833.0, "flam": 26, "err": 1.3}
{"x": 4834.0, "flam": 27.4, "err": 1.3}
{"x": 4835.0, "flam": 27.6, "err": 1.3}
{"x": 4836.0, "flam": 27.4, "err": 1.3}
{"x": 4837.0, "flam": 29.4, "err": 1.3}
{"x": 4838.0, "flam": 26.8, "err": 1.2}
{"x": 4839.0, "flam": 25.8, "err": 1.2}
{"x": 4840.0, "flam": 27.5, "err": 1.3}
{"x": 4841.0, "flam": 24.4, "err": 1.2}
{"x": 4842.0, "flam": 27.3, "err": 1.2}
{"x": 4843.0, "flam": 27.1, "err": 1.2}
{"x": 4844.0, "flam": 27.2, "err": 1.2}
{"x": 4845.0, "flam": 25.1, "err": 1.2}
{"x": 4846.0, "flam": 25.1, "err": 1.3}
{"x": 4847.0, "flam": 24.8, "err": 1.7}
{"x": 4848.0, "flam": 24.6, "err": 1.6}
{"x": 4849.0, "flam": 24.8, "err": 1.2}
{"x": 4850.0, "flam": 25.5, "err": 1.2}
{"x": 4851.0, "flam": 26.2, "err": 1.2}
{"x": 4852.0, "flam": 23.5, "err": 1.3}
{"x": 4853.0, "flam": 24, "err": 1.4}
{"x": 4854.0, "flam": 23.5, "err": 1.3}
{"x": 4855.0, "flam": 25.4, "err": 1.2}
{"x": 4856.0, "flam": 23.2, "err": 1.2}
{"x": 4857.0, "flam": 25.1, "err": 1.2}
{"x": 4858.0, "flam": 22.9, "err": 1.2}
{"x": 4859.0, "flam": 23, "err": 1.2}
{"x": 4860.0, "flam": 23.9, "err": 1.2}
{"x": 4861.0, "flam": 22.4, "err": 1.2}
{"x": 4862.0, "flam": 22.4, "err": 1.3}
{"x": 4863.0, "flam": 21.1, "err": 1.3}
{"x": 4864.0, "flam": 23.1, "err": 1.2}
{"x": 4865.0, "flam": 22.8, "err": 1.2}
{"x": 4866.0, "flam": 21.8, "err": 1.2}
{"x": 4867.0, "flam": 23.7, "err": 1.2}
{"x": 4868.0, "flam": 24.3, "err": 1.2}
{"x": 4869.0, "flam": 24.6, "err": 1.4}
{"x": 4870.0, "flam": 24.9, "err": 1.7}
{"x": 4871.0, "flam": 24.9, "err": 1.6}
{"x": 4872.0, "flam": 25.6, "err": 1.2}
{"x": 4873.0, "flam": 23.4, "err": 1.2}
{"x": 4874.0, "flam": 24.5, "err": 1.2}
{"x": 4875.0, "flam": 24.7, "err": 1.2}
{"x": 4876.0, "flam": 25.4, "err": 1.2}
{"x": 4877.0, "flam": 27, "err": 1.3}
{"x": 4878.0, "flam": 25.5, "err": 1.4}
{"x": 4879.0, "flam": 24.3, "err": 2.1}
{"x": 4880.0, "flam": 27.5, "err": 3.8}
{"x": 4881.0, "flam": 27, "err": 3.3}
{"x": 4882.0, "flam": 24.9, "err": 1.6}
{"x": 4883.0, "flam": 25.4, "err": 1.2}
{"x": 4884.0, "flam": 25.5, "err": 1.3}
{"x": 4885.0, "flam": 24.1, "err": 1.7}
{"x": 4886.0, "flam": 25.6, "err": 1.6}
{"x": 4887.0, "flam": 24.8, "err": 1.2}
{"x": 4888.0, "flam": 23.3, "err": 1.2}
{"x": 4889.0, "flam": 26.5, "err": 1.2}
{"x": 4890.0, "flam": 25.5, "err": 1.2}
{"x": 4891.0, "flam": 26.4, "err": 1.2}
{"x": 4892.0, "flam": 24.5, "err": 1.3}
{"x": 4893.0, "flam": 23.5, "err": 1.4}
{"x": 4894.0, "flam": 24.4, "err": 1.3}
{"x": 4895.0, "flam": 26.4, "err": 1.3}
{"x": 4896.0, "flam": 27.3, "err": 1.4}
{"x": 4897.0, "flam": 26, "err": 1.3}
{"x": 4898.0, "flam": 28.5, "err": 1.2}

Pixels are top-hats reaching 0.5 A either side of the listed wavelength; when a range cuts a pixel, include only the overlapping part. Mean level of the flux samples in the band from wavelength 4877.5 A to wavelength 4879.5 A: 24.9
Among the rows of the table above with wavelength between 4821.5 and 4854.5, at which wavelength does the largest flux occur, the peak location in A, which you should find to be 4837.0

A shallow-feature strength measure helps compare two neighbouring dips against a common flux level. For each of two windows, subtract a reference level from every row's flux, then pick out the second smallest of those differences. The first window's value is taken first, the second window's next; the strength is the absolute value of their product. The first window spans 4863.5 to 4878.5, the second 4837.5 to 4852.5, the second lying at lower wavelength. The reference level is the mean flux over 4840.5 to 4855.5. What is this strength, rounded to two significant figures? 2.0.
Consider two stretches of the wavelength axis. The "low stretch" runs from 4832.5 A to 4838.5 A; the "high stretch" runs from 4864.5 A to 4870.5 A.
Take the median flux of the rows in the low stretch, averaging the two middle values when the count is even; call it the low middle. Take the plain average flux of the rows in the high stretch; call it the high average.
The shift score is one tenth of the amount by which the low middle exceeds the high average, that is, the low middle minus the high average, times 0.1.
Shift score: 0.37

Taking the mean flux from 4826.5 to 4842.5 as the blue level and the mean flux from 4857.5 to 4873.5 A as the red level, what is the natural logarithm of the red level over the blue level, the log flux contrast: -0.116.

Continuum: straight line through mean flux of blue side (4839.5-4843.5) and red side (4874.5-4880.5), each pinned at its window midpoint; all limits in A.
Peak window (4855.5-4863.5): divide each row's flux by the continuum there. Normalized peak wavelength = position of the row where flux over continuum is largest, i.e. 4857.0 A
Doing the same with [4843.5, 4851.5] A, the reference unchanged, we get 4844.0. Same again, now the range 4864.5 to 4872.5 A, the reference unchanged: 4872.0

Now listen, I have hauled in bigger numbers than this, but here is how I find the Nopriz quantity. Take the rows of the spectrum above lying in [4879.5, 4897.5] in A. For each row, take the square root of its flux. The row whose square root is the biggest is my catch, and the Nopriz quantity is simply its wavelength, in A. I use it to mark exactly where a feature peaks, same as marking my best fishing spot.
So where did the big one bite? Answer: 4880.0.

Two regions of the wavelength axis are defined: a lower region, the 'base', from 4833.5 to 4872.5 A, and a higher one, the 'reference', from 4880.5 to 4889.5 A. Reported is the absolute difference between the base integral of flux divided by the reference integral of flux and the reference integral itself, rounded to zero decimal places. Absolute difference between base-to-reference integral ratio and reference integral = 223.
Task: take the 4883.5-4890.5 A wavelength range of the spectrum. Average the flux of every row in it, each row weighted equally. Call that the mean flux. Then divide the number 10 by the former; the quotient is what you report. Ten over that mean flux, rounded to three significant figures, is 0.399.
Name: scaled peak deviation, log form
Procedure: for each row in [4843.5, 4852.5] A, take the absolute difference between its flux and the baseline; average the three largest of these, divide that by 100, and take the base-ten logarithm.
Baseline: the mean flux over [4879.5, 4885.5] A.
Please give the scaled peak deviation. -1.79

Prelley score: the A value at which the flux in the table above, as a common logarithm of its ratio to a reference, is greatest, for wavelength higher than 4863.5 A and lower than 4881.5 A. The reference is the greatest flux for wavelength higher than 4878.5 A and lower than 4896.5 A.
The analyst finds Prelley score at 4880.0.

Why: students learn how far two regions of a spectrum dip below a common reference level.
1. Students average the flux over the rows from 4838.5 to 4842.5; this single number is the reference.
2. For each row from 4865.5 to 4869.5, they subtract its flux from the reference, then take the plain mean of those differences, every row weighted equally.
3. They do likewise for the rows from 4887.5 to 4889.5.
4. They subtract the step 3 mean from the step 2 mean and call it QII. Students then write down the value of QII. 1.3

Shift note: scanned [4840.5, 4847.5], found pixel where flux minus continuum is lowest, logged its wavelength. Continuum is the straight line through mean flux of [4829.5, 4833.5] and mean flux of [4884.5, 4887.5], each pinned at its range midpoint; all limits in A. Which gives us 4841.0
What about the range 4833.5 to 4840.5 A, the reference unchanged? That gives 4839.0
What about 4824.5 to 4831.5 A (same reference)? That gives 4827.0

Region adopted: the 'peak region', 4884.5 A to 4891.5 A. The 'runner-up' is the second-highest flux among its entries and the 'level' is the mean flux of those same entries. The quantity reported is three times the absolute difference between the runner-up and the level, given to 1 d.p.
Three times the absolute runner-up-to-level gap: 3.7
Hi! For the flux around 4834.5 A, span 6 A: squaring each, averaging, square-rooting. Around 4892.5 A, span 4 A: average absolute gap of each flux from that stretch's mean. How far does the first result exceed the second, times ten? 262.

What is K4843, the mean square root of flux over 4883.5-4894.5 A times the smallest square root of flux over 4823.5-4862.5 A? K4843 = 23.6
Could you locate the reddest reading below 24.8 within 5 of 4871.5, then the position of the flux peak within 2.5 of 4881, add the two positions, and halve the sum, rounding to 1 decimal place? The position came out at 4877.5 A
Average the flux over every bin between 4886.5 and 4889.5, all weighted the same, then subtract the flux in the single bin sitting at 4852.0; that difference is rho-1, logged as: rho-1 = 1.4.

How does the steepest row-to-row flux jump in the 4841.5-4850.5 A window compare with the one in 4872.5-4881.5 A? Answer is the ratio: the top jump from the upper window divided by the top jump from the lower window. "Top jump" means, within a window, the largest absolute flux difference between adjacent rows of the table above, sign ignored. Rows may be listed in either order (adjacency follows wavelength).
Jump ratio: 1.5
